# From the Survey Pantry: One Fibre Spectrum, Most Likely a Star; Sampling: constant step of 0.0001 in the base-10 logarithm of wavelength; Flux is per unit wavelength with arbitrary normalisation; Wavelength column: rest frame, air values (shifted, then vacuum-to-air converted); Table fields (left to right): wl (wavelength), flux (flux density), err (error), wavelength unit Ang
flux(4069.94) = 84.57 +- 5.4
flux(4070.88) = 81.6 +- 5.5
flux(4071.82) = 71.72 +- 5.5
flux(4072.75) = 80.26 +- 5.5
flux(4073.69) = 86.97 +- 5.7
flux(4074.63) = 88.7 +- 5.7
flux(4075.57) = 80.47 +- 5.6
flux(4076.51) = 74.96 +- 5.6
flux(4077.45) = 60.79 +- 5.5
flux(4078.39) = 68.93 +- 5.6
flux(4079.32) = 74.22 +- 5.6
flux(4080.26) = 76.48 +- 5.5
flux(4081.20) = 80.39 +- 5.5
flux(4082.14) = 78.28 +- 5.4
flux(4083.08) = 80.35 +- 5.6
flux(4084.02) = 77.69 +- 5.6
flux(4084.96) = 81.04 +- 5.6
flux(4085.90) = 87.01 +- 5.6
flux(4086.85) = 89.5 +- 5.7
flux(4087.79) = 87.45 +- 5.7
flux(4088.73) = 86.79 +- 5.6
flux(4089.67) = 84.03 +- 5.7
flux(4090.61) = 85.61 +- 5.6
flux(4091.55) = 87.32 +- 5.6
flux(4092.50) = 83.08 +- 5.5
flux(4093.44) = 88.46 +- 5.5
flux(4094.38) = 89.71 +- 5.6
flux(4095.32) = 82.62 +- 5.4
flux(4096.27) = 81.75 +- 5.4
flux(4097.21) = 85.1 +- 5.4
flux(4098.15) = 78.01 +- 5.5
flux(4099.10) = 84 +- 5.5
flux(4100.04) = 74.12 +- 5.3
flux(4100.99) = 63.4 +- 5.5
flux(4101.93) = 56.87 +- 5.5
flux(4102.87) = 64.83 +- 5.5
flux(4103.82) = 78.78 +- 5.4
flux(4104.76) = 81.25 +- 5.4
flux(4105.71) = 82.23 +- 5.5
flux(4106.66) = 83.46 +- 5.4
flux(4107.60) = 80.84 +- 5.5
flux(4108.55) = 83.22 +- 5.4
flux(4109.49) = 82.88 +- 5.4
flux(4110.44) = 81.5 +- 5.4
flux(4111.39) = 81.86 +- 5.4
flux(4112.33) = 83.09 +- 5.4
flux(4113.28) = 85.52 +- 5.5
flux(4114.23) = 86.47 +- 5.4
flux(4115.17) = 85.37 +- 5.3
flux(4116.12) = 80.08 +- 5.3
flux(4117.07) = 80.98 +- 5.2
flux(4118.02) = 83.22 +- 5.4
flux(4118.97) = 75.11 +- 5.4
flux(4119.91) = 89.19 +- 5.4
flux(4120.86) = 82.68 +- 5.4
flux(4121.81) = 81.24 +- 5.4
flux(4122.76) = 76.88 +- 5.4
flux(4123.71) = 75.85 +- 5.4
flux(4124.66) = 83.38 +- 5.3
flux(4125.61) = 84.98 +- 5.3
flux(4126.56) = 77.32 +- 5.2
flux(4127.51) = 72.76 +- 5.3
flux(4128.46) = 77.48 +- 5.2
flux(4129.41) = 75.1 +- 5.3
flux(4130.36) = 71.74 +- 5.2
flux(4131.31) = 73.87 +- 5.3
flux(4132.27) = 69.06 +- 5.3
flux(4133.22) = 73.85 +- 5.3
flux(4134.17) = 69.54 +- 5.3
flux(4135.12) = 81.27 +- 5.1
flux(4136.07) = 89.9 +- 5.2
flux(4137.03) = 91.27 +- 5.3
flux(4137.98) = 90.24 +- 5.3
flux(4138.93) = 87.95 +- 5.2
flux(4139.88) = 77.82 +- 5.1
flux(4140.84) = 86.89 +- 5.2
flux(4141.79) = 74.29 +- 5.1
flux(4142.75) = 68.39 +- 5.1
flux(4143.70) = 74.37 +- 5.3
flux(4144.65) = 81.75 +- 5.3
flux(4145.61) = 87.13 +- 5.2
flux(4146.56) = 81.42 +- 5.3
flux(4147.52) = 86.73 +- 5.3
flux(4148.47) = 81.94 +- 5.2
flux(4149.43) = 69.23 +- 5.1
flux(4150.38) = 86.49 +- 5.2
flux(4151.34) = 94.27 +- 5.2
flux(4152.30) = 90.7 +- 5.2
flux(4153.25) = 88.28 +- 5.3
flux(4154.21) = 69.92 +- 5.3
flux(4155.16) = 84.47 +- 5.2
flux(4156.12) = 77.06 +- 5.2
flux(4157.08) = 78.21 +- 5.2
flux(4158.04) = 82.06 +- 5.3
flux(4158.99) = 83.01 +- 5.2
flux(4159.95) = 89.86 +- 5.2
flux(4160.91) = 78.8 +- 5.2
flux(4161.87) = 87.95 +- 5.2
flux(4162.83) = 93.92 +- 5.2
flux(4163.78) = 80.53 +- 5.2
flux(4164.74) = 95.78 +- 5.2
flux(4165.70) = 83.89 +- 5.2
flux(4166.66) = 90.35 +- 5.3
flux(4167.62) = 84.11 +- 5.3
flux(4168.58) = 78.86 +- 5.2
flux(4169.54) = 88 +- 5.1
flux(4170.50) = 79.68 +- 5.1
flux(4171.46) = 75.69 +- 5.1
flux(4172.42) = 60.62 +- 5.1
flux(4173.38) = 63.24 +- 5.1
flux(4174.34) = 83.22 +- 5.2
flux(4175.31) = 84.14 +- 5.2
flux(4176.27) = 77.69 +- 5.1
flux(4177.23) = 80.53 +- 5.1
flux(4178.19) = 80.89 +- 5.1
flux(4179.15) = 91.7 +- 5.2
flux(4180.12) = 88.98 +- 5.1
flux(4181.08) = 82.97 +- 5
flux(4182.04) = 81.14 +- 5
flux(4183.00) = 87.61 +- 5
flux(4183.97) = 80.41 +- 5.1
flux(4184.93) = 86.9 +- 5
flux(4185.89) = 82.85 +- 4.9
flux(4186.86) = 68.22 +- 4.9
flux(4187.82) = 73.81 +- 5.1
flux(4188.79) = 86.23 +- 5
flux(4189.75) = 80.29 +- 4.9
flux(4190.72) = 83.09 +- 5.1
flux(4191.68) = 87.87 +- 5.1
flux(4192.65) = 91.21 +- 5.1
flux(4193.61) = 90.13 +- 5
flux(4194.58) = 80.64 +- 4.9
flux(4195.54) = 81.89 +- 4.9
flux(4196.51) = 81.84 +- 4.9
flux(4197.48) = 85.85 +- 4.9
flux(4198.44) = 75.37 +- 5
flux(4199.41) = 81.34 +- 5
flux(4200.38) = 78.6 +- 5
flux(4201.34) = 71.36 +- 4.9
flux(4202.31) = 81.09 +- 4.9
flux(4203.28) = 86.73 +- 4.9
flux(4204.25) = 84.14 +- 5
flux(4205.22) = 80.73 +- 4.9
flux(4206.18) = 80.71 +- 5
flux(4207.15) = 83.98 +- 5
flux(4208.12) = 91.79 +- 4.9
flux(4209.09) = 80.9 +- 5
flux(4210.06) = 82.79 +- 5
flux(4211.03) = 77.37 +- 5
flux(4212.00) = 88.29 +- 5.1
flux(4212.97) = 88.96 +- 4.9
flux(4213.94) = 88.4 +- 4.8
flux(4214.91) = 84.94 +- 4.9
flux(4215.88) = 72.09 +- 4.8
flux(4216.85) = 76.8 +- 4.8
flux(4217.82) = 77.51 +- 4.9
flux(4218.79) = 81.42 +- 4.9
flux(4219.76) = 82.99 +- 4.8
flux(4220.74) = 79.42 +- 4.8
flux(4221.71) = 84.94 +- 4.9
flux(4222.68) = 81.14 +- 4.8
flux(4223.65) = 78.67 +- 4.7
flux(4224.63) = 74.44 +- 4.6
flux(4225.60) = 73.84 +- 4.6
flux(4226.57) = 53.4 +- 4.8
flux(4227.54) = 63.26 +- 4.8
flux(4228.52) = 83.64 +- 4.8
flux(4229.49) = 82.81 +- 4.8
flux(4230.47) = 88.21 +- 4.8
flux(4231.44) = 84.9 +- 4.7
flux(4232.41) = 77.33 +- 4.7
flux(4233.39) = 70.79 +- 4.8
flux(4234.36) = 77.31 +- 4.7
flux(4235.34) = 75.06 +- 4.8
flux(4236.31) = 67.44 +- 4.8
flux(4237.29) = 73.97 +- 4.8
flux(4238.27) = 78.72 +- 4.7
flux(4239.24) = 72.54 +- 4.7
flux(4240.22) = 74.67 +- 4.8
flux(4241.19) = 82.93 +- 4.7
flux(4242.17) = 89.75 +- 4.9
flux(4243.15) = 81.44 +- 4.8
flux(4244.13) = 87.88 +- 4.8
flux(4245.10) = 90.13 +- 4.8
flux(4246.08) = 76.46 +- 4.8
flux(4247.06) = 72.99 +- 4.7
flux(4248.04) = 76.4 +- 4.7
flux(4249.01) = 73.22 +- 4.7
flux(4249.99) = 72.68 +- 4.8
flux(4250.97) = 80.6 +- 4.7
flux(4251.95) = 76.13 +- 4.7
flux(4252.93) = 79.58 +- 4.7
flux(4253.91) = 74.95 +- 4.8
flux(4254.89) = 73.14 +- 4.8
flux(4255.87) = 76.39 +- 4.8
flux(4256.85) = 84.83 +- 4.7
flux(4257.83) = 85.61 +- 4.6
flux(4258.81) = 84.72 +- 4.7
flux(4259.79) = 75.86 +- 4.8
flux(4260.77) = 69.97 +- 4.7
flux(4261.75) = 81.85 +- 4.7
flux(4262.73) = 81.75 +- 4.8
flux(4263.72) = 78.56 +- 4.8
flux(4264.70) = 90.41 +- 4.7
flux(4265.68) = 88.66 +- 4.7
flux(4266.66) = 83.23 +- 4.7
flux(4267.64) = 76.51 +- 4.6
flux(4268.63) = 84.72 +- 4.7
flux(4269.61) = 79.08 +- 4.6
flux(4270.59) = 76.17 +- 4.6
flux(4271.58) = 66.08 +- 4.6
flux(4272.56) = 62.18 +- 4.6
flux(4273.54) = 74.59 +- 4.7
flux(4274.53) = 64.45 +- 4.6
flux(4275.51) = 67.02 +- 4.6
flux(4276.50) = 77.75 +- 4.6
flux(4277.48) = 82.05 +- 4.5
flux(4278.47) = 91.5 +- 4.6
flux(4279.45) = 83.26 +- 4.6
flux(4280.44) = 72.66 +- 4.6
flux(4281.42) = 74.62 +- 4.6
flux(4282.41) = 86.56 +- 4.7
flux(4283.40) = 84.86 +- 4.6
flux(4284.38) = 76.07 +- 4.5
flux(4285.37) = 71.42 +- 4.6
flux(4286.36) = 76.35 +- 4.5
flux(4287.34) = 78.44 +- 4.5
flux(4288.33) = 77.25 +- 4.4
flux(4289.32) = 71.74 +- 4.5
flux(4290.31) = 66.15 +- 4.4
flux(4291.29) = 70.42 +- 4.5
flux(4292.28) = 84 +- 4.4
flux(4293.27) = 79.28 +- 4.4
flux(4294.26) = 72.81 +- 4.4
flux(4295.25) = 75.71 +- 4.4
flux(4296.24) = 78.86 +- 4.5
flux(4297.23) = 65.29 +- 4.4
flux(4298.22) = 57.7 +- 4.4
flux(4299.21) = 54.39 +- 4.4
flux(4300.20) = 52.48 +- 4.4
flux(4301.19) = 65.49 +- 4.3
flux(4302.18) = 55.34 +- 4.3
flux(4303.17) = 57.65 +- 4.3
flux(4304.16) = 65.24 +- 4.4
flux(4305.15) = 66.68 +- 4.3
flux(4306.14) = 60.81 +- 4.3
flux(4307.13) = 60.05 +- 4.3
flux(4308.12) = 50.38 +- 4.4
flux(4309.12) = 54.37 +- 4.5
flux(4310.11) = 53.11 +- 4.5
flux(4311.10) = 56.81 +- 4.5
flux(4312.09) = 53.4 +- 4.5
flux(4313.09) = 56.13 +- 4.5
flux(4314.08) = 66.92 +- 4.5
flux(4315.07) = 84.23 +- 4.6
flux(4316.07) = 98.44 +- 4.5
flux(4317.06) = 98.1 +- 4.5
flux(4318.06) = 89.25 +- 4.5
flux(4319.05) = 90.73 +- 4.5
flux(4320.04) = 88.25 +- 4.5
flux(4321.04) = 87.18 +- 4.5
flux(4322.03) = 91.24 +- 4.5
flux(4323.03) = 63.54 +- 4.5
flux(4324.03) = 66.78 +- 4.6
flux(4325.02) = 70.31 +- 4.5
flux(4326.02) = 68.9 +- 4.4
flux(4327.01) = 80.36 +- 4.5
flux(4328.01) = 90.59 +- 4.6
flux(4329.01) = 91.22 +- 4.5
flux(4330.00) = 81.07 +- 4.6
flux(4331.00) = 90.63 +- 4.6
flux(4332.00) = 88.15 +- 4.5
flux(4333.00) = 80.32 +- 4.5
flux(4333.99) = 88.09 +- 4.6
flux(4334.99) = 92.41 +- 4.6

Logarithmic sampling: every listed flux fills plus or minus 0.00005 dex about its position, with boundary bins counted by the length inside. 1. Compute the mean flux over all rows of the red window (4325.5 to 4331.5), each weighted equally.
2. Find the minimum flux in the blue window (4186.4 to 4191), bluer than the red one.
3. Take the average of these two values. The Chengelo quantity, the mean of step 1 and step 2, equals 76.0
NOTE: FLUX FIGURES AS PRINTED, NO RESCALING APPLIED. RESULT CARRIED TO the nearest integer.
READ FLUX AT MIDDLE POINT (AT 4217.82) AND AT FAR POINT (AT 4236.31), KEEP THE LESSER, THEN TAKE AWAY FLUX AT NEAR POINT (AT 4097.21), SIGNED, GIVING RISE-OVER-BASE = -18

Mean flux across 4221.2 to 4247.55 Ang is 77.7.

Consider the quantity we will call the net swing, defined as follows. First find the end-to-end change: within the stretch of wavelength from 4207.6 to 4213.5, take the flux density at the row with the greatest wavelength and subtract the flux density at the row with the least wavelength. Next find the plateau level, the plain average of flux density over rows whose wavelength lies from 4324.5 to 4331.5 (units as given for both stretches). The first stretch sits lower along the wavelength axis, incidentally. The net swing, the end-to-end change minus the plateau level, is -85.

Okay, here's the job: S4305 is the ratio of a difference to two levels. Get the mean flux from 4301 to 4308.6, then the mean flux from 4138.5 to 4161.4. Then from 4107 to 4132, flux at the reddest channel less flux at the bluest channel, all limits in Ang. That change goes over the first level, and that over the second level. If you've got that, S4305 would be -0.0014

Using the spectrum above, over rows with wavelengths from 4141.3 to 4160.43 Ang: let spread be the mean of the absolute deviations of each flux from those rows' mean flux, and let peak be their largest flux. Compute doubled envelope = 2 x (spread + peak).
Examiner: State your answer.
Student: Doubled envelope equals 200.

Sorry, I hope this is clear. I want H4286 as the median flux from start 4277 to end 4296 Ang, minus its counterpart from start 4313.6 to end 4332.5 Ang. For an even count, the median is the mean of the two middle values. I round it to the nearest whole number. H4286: -12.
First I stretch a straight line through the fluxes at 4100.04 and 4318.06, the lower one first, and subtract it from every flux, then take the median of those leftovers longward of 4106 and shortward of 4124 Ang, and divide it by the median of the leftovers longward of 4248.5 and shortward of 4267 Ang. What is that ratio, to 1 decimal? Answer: -1.4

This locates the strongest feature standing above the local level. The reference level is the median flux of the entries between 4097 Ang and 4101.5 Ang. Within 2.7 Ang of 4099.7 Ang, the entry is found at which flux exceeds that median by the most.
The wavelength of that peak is 4097.21 Ang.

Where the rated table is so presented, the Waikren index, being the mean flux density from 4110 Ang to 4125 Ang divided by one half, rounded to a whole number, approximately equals 164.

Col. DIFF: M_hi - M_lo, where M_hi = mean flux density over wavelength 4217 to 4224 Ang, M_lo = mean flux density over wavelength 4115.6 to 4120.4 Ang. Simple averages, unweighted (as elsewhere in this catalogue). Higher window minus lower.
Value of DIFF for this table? -1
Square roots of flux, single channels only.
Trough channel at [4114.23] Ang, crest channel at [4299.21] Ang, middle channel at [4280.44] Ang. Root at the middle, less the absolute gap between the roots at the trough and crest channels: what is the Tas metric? 6.60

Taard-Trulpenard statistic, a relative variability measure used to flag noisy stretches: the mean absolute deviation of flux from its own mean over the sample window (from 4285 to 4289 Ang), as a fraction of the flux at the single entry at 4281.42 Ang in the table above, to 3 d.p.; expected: 0.030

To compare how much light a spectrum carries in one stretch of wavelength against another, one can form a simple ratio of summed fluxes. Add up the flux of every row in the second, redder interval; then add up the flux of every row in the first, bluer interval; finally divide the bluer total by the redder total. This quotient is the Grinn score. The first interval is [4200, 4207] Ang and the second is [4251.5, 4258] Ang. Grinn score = 1.02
